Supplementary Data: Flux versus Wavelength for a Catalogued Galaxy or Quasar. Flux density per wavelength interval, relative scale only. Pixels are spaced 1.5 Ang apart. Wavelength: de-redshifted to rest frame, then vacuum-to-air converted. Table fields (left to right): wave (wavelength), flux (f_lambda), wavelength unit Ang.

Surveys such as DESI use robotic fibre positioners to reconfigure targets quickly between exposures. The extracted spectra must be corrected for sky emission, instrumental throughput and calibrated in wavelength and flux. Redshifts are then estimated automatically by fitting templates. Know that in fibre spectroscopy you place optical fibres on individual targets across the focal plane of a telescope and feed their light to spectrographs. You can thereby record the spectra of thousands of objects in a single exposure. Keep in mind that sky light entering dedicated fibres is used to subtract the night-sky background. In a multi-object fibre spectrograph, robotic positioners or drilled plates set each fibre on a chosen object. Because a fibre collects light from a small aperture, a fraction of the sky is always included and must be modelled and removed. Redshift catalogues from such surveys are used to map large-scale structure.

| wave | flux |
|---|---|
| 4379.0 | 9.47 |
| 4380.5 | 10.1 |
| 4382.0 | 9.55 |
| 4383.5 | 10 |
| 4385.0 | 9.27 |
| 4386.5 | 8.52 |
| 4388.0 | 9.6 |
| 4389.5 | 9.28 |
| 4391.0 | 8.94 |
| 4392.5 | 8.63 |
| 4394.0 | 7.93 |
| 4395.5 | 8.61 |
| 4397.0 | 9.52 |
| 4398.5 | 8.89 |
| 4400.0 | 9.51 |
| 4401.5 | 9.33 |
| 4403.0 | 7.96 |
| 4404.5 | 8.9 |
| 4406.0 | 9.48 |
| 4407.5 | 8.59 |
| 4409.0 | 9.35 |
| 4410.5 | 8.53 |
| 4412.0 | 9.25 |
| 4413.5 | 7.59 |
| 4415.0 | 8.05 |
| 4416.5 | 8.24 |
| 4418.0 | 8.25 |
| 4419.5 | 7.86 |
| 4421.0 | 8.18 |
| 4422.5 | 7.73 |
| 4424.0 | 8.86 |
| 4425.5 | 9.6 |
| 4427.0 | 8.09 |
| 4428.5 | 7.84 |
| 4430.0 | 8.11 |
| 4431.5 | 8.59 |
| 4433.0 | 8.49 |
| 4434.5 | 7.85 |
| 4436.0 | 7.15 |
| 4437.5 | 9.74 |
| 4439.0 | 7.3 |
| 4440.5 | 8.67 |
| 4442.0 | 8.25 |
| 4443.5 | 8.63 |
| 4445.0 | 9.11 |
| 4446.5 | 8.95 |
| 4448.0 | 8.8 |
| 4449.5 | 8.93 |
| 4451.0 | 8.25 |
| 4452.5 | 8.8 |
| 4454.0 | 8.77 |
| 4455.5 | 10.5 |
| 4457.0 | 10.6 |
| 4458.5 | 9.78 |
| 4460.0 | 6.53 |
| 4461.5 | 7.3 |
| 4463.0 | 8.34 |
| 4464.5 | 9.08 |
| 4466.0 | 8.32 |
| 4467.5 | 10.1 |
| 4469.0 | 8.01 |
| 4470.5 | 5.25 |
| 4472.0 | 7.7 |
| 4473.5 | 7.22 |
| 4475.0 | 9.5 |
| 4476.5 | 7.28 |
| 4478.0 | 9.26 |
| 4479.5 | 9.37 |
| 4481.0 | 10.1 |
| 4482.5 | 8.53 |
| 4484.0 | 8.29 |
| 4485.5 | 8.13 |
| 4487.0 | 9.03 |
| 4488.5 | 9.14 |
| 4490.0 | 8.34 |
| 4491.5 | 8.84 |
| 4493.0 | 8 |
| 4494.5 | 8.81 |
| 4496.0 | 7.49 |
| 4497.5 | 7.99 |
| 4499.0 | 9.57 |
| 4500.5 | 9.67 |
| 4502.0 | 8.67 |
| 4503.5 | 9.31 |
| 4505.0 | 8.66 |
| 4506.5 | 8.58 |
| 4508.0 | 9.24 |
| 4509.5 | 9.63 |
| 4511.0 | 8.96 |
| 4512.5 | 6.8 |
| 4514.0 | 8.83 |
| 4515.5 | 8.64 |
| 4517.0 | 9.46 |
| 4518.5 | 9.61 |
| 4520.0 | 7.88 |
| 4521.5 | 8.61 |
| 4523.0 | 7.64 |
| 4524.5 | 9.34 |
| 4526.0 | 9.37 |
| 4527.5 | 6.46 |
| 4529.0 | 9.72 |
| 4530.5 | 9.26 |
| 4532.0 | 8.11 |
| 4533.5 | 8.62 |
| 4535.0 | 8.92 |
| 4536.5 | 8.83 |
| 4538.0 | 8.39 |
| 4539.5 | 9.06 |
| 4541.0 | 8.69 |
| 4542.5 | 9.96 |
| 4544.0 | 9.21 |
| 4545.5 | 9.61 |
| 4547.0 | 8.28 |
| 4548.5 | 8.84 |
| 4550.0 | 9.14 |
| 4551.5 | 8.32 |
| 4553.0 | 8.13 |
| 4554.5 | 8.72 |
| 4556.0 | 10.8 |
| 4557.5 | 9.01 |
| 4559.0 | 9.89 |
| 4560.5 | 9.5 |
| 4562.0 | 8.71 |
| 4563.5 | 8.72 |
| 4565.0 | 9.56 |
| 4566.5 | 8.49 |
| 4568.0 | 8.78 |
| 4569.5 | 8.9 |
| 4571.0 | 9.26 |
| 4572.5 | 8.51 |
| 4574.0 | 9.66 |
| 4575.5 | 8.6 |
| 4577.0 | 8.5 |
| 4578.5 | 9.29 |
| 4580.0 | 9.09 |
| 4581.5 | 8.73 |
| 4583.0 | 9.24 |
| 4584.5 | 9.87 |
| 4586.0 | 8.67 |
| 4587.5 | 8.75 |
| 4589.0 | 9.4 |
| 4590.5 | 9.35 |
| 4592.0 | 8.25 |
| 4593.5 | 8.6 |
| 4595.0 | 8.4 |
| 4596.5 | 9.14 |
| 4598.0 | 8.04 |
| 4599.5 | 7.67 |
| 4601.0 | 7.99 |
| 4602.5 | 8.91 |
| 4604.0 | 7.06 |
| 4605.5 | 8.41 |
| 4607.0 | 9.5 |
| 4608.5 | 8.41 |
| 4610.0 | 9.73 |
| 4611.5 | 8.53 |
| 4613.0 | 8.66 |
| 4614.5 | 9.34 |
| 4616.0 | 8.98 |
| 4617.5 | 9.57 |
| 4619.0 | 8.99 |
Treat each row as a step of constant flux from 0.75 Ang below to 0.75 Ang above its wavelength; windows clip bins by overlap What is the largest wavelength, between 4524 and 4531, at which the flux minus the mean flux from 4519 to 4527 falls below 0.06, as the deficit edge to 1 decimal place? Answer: 4527.5 Ang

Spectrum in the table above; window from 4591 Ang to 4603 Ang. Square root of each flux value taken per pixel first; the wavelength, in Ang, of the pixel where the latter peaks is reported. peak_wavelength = 4596.5 Ang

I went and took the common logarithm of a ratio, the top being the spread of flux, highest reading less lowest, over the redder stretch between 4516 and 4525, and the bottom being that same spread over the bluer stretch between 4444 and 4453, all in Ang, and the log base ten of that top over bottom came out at 0.4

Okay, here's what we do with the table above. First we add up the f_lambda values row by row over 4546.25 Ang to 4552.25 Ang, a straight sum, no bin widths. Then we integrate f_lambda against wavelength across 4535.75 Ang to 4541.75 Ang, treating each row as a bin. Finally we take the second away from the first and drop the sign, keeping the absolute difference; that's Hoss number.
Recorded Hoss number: 18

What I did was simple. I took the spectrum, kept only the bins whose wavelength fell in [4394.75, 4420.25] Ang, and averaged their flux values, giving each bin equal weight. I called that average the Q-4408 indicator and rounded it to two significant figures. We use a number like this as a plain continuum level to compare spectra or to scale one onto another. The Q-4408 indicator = 8.7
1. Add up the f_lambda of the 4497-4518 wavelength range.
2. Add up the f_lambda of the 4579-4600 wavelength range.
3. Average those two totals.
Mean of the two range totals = 124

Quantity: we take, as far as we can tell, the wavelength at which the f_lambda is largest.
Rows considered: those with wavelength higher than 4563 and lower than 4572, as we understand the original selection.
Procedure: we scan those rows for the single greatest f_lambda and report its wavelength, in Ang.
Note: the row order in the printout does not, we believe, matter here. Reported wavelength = 4565.0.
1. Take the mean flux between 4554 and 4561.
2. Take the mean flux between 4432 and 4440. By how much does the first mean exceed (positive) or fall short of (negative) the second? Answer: 1.5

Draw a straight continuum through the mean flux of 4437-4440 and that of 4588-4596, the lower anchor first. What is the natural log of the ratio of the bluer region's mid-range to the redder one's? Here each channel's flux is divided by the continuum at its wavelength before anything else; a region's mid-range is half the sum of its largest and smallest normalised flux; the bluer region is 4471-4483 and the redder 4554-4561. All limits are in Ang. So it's -0.10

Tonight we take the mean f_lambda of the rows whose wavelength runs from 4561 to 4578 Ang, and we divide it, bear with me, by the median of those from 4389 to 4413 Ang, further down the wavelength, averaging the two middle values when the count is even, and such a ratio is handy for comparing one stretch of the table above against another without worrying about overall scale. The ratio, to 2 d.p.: 1.00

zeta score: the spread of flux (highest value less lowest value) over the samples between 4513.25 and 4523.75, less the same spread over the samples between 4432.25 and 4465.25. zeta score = -2.1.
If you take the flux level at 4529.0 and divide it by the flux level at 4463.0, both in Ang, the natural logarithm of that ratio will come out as 0.15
